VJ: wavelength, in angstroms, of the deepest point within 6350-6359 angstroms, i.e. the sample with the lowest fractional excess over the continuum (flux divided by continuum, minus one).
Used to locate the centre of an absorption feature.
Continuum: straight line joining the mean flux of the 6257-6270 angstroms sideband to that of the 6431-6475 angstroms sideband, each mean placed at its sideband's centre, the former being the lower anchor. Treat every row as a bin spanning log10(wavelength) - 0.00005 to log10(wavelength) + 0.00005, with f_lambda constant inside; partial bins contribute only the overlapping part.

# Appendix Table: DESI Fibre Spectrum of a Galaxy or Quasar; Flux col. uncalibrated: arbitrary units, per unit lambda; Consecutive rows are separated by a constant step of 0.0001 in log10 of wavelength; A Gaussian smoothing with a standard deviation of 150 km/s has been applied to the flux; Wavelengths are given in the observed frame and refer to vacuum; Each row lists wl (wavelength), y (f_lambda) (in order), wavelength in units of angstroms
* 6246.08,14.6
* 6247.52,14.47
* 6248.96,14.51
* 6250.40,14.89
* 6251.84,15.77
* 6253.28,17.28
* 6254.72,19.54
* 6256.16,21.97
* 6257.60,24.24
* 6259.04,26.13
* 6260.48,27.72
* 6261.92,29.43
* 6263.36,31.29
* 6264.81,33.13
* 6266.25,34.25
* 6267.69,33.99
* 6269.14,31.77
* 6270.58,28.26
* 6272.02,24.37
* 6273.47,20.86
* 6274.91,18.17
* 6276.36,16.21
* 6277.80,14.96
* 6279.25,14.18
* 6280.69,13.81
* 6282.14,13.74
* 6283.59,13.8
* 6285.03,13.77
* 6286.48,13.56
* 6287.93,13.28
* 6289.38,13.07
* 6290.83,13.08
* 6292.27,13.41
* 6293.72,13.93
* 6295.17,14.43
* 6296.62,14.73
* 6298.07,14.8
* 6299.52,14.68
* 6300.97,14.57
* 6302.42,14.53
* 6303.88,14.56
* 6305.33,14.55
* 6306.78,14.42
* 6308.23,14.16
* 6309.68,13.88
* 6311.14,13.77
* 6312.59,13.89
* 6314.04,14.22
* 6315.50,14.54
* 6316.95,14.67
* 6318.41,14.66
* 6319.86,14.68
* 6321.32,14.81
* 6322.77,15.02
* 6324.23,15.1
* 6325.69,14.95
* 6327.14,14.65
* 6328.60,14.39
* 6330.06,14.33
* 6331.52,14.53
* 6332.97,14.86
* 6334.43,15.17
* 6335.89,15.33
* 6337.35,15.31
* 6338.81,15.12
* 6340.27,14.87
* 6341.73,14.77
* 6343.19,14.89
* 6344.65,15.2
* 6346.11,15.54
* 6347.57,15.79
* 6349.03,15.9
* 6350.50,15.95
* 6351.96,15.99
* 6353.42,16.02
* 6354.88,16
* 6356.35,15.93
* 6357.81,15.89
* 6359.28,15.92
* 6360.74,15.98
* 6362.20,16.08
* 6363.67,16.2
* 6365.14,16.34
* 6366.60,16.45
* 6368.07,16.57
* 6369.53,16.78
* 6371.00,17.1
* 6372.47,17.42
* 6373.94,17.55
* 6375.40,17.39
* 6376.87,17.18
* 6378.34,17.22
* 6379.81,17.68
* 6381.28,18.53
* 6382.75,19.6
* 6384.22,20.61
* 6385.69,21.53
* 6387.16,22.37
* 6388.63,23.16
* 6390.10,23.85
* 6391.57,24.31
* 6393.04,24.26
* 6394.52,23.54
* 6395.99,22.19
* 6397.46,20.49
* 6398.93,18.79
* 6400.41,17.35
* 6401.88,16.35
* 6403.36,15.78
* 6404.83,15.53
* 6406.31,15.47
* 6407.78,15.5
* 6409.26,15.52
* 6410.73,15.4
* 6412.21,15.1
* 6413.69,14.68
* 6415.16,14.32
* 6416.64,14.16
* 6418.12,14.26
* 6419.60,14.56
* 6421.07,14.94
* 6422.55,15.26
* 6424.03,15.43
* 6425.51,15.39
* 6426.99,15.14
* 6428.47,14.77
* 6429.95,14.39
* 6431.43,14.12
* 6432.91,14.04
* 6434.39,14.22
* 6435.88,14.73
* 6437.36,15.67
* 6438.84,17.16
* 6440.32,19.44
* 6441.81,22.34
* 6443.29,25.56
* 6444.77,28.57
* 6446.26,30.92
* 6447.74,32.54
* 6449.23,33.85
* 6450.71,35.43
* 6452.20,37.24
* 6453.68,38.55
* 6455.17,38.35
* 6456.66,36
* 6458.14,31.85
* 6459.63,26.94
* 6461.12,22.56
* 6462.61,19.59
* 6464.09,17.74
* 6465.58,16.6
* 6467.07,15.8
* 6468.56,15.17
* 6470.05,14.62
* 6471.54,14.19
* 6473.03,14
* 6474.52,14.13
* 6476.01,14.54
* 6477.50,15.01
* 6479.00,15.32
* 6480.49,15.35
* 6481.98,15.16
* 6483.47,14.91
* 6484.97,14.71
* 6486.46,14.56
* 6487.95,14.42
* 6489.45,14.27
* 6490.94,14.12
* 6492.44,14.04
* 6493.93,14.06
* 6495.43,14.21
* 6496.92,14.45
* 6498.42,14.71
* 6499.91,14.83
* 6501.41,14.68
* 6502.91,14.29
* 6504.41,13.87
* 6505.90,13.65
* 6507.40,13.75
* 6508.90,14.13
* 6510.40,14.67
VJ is 6350.50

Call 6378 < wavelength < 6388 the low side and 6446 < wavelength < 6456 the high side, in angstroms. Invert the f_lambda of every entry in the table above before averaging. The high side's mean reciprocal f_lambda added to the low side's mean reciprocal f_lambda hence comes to 0.08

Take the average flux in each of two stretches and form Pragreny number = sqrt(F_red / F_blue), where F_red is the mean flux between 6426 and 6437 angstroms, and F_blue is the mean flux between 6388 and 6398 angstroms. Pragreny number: 0.79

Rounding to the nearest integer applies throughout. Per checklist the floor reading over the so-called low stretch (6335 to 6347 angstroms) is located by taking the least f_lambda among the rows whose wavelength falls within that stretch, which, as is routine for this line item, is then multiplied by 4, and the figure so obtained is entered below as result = 59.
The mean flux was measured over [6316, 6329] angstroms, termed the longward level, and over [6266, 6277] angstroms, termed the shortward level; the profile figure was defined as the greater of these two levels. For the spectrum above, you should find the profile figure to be 26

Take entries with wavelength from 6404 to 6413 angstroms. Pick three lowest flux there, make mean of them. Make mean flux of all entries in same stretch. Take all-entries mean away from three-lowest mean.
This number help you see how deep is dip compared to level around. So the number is -0.10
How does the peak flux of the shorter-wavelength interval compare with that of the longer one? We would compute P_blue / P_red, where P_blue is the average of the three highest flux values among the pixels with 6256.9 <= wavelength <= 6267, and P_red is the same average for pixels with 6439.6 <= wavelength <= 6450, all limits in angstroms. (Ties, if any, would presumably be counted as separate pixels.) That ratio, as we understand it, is 1.01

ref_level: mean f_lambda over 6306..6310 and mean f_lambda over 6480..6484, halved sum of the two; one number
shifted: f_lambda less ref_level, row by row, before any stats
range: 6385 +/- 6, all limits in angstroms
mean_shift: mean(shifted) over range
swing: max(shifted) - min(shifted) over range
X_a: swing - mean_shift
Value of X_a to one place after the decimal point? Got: -0.1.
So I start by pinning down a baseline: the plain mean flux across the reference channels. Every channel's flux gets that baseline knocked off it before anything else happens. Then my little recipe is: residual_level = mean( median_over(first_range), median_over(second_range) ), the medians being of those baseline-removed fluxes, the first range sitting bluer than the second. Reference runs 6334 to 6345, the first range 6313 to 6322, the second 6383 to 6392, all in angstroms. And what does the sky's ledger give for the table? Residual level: 3.6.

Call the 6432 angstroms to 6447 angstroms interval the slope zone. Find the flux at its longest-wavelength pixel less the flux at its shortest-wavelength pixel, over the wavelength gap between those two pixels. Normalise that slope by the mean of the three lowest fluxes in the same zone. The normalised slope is 0.088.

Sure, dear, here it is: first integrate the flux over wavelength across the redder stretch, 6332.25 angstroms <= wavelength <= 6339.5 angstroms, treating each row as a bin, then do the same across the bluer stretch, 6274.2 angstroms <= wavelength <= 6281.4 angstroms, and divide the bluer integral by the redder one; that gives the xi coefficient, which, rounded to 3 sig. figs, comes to 1.01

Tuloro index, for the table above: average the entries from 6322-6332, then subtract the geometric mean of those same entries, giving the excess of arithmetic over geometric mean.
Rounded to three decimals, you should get 0.003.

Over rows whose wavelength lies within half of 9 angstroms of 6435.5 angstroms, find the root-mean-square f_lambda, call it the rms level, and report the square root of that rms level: 3.88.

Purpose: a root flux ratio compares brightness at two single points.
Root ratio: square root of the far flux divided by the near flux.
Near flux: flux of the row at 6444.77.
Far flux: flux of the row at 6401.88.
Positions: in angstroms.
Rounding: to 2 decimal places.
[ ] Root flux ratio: 0.76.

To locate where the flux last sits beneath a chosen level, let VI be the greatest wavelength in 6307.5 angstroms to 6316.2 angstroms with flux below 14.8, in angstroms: 6315.50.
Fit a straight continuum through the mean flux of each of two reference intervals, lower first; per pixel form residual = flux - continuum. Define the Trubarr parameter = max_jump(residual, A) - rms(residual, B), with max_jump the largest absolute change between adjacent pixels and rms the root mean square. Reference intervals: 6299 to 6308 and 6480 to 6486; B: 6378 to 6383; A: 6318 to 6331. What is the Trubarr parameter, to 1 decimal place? -3.3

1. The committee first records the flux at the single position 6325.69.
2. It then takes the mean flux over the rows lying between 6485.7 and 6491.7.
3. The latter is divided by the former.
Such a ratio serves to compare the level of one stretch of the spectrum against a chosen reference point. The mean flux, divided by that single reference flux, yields 0.96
